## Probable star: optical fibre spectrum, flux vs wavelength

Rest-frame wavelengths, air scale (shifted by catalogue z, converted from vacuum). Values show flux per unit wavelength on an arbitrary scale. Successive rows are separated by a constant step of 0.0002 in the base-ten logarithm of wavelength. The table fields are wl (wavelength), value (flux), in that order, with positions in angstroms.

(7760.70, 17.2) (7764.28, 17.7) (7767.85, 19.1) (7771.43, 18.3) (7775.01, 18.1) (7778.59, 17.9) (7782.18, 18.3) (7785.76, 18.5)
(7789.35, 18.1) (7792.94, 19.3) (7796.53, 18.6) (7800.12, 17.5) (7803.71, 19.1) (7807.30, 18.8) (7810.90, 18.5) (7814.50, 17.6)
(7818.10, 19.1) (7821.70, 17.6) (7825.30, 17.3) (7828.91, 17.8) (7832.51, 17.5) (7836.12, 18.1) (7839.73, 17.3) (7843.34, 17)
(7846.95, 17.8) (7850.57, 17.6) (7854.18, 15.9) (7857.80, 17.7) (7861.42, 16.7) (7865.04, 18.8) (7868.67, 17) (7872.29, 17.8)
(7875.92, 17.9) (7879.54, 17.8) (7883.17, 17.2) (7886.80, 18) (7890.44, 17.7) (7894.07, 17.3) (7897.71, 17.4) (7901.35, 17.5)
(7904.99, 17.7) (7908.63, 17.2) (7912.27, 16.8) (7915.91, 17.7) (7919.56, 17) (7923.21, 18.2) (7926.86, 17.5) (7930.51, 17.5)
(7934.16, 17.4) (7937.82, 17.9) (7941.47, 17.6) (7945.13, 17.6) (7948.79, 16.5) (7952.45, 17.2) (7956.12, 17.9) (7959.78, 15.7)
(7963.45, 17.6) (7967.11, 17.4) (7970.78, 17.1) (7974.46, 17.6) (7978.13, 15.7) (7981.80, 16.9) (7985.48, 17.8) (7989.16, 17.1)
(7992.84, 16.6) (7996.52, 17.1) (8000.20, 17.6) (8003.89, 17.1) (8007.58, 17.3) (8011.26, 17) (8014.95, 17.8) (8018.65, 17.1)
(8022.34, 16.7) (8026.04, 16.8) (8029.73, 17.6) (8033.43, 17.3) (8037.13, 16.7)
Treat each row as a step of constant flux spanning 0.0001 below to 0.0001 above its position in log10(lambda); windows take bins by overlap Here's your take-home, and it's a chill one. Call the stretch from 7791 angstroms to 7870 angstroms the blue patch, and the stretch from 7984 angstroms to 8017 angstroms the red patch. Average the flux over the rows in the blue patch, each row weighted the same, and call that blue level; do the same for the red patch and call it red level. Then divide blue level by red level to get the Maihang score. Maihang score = 1.03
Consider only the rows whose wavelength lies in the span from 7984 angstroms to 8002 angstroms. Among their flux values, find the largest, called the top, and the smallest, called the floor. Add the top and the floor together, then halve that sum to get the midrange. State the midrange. 17.2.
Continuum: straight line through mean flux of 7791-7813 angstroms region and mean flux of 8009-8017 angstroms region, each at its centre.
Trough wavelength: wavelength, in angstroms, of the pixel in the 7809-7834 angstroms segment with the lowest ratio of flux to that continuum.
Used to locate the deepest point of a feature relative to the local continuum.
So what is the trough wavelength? 7825.30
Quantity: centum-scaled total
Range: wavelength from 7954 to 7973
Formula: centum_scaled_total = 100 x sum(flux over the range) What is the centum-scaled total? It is 8570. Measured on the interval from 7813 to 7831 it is 8940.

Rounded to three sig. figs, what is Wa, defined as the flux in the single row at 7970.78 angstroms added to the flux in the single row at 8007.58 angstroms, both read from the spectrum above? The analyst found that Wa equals 34.4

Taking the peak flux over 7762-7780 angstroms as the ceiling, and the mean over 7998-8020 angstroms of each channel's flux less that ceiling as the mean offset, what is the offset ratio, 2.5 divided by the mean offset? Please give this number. -1.40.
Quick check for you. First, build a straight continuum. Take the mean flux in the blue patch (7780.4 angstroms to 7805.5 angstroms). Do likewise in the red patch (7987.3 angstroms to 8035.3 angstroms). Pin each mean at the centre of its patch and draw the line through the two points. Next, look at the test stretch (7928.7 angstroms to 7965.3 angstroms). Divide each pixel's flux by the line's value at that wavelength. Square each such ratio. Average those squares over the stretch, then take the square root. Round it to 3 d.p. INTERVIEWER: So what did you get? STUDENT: 0.986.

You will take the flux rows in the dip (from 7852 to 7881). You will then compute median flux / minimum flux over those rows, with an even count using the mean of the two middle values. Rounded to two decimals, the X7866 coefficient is 1.12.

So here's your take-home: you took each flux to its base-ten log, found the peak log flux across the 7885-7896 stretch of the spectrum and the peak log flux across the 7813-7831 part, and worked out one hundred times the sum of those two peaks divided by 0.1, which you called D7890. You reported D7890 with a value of 2536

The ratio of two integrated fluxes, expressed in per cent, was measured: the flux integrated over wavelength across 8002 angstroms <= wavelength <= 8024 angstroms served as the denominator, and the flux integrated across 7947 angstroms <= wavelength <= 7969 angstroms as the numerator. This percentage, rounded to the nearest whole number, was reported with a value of 99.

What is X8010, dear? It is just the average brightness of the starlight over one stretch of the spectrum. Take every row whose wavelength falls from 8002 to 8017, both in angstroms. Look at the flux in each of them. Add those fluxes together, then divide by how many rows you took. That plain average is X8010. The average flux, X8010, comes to 17.3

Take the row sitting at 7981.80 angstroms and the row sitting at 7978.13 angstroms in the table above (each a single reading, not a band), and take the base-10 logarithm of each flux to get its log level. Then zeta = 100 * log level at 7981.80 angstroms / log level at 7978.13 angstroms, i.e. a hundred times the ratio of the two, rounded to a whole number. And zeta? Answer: 103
